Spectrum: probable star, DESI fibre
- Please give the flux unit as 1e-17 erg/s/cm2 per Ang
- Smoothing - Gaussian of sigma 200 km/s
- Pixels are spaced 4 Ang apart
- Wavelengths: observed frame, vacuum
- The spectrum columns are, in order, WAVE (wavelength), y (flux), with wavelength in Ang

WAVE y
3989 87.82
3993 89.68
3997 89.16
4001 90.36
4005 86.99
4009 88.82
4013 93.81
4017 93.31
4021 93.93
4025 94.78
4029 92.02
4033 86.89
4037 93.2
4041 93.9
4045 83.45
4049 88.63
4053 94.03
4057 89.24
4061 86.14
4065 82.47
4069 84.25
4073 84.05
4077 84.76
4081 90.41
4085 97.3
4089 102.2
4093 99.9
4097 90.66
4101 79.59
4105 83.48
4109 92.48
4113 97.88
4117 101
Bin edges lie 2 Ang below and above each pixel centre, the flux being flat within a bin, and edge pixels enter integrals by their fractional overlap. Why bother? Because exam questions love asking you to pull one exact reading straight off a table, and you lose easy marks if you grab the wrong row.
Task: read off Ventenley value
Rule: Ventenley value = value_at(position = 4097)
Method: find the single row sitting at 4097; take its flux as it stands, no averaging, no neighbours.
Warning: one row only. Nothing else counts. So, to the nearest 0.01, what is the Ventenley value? 90.66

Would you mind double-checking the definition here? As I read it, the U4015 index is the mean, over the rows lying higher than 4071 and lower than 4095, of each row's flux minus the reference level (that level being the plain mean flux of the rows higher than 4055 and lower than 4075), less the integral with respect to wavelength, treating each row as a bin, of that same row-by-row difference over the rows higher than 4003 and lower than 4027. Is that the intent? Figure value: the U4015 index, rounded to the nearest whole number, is -153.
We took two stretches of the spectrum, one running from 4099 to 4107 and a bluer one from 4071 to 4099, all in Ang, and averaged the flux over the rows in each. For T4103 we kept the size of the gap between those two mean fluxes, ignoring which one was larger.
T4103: 11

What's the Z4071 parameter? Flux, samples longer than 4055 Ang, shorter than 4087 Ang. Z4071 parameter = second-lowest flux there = 84.05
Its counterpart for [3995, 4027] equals 88.82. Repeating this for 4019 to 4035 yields 92.02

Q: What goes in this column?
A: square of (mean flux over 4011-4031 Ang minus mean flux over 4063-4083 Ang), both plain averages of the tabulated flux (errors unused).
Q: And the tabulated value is 70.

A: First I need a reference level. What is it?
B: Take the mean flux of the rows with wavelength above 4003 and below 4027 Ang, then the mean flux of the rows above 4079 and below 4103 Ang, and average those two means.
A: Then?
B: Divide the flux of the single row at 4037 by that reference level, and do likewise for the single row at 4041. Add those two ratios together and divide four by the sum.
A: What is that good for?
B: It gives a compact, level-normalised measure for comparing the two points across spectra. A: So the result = 1.98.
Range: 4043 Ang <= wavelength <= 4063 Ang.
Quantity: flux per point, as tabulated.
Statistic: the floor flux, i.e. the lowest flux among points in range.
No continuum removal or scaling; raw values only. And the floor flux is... 83.45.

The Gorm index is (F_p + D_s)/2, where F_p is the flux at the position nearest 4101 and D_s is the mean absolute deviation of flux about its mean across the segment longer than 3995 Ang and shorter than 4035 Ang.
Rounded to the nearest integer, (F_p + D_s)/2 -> 41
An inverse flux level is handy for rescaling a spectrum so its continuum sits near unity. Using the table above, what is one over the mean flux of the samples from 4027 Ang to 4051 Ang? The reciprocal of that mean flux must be 0.0112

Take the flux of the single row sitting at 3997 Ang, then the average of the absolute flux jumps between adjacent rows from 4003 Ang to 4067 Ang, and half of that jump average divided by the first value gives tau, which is 0.0210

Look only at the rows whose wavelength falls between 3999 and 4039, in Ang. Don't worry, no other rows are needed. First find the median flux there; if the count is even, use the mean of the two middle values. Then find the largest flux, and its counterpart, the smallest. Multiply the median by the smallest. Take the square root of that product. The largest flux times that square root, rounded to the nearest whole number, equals 8502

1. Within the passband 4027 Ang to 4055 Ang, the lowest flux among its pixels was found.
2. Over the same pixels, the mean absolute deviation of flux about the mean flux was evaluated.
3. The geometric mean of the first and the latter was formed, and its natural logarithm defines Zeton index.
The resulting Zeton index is 2.83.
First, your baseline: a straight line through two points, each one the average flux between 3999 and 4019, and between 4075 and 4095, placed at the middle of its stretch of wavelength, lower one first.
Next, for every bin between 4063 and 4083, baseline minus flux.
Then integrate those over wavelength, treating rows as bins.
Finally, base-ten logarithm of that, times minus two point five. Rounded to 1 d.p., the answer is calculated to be -5.6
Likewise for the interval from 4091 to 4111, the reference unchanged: -5.3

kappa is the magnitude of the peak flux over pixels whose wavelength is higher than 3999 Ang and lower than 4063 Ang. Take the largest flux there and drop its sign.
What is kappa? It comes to 95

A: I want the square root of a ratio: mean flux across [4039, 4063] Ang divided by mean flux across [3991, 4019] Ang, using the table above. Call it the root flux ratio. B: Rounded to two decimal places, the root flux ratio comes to 0.99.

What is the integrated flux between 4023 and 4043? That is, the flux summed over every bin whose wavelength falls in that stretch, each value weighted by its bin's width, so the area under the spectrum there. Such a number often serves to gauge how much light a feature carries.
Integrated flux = 1843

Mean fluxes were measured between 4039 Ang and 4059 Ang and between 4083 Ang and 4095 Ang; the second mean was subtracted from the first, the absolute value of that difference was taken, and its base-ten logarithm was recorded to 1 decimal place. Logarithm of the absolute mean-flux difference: 1.0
